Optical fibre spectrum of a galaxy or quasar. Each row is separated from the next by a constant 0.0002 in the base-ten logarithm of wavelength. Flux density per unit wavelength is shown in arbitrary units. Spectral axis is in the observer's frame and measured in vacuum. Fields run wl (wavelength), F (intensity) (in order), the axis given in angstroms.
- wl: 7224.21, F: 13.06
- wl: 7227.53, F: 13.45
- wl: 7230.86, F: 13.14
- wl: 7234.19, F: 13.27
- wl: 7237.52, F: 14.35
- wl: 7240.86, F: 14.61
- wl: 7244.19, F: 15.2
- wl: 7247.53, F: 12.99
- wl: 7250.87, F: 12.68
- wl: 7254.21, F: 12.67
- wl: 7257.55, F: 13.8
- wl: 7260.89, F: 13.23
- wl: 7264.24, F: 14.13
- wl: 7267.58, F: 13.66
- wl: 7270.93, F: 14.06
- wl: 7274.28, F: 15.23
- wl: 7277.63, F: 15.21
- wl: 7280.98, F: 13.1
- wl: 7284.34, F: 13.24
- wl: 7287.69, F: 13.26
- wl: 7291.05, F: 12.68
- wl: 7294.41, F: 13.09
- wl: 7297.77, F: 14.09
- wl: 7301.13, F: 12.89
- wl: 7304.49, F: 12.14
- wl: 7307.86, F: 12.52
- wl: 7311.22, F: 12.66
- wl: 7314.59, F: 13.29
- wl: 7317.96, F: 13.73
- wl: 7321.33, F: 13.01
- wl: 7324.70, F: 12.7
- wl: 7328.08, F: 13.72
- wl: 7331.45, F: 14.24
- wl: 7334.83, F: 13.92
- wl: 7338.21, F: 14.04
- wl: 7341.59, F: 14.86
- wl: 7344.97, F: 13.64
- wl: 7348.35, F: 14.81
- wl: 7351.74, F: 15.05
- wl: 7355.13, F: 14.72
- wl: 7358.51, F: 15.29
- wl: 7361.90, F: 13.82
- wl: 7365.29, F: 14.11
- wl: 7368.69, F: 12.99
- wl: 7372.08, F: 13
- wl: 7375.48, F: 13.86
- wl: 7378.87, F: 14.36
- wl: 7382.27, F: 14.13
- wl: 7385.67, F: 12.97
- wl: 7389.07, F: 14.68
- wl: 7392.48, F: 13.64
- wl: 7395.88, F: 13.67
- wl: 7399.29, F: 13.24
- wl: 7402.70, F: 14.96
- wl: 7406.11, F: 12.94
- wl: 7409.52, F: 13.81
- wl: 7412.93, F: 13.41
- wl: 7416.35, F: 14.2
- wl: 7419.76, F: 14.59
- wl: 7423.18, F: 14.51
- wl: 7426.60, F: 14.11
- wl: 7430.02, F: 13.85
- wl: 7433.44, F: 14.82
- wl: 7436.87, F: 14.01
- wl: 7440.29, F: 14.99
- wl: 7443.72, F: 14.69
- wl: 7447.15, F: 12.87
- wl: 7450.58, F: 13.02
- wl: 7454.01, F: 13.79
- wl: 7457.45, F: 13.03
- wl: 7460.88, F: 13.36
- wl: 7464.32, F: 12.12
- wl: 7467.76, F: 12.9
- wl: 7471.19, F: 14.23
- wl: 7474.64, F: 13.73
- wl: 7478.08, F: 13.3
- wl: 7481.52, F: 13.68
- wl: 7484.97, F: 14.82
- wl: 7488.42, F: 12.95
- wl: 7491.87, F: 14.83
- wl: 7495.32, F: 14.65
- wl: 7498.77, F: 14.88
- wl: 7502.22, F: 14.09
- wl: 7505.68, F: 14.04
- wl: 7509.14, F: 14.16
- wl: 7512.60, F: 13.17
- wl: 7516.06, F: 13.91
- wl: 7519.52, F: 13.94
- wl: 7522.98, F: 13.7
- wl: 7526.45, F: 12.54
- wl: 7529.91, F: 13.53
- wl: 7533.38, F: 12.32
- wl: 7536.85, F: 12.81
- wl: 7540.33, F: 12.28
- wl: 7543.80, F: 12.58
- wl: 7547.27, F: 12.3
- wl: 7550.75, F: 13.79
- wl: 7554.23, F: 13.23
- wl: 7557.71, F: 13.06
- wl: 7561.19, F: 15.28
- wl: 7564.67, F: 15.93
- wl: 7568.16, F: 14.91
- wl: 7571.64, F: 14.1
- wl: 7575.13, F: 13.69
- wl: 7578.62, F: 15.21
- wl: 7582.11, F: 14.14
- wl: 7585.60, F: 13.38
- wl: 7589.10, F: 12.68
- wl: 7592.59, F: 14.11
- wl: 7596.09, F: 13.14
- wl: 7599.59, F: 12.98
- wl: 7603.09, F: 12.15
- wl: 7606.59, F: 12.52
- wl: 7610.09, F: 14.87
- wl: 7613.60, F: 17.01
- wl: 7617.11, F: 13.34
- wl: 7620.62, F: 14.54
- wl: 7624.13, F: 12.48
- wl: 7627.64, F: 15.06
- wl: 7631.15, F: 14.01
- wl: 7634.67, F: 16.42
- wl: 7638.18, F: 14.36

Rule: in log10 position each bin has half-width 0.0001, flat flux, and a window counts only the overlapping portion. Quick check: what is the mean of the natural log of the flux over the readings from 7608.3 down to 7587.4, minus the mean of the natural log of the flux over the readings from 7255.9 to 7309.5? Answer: -0.04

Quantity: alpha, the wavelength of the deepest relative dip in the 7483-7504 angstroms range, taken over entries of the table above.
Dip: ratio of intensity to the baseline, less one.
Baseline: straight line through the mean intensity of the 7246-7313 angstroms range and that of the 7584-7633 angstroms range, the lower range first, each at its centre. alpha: 7488.42 angstroms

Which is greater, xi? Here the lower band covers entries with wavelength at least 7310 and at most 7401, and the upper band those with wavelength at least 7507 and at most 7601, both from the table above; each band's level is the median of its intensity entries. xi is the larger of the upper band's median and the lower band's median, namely 13.8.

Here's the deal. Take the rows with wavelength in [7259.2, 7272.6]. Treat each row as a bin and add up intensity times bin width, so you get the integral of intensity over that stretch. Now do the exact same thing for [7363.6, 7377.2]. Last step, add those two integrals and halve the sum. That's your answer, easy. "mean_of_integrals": 184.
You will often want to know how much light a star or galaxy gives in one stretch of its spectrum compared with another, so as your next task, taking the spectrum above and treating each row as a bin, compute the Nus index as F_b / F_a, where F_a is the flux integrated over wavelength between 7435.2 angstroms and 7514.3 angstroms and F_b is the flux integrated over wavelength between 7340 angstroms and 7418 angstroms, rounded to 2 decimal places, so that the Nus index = 1.00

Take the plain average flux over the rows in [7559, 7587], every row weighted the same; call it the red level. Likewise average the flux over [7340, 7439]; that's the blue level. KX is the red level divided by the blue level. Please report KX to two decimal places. 1.04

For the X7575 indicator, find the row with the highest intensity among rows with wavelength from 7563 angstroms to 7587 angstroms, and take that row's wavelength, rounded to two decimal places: 7564.67 angstroms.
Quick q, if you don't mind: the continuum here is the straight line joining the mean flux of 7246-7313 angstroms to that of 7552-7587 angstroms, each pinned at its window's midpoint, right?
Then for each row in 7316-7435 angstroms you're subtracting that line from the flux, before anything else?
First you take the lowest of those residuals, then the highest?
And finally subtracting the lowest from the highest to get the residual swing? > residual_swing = 2.5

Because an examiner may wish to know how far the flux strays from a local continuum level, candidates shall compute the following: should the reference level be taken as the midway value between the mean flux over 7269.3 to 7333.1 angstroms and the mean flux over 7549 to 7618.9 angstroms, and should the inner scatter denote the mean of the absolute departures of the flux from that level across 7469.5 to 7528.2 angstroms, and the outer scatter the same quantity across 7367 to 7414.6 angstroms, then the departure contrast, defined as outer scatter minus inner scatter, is -0.03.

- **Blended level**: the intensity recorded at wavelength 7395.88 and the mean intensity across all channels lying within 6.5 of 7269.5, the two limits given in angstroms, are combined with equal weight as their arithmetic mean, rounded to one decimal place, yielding 14.0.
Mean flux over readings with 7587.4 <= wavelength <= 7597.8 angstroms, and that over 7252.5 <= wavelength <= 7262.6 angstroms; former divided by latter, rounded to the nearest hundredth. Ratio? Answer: 1.01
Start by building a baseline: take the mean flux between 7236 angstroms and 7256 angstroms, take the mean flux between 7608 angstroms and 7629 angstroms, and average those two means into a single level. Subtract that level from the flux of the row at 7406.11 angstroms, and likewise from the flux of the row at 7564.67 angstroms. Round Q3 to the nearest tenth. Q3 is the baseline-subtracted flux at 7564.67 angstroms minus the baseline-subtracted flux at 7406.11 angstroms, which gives 3.0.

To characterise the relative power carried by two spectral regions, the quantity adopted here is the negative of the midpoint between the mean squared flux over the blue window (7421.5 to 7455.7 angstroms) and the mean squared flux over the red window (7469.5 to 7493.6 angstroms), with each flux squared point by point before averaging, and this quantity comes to -196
